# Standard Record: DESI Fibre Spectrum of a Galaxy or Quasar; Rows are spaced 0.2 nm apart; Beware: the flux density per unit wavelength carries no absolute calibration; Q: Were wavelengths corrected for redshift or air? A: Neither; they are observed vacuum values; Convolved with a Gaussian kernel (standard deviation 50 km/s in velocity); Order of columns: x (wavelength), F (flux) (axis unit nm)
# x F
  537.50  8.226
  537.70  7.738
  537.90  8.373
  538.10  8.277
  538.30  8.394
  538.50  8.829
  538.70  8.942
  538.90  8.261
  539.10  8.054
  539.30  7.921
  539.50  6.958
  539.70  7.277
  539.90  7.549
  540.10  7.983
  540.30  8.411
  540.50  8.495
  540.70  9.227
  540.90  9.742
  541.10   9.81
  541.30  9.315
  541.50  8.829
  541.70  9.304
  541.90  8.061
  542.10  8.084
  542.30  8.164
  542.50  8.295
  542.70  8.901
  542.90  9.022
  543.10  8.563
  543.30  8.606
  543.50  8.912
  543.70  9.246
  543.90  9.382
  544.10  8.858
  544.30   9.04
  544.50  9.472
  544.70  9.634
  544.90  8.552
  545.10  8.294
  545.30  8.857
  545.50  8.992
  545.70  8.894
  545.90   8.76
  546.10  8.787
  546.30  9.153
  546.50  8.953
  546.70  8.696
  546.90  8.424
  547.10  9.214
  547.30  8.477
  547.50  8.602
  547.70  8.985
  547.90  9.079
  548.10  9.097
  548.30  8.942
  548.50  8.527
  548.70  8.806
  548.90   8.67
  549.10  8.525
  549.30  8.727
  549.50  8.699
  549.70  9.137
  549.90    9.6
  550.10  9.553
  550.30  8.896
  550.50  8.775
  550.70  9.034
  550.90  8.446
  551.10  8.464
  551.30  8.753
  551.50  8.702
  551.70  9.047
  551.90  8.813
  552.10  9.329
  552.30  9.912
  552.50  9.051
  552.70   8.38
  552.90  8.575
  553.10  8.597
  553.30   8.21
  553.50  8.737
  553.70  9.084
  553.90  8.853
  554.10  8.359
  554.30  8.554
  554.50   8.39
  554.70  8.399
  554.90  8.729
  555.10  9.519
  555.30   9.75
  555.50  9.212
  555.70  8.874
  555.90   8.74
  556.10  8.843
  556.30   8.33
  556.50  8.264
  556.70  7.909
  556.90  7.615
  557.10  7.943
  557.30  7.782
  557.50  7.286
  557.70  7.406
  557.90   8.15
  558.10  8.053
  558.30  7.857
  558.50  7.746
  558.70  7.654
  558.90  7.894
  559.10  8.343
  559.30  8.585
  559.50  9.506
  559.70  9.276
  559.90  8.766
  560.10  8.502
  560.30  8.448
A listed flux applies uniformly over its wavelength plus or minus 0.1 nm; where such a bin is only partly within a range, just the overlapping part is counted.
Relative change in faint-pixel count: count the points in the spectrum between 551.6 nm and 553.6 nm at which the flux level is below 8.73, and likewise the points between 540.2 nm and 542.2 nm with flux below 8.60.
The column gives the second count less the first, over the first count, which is 0.0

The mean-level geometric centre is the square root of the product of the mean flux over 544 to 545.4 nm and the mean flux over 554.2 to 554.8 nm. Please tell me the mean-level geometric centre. 8.70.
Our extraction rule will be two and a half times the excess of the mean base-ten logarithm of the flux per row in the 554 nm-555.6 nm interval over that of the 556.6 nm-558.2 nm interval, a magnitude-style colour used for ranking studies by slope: 0.14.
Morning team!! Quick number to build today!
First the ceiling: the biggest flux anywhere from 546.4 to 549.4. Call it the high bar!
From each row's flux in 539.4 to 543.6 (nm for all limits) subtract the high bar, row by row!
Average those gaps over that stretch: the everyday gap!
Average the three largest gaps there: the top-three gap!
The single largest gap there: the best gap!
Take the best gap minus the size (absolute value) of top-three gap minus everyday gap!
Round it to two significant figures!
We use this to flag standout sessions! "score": -0.48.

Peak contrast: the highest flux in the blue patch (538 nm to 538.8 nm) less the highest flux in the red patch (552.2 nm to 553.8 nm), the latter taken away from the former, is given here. -1.0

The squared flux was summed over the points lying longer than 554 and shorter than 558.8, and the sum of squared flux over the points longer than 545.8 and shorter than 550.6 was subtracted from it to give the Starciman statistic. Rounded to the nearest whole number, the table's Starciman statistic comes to -229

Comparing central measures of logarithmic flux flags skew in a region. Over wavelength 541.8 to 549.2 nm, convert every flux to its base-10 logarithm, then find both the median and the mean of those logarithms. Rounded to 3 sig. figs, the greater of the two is 0.947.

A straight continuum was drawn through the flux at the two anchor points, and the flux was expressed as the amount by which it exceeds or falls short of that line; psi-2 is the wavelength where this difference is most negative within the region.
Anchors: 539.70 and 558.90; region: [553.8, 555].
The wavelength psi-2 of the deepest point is 554.10 nm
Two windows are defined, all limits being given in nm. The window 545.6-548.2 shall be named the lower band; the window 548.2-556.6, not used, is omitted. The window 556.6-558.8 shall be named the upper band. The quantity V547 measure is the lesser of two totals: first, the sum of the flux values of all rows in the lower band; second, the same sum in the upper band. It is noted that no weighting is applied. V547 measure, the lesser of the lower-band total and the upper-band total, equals 85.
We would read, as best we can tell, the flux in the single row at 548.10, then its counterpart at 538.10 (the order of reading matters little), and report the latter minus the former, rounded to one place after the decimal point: -0.8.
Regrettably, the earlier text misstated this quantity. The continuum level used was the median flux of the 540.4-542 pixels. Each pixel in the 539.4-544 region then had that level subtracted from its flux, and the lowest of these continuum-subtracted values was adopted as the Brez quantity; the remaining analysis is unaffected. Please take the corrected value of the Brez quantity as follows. -2.3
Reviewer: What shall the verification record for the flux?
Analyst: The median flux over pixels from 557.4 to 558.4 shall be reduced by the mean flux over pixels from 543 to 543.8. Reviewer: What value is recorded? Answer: -1.0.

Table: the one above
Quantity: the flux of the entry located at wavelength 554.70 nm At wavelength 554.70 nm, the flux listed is 8.399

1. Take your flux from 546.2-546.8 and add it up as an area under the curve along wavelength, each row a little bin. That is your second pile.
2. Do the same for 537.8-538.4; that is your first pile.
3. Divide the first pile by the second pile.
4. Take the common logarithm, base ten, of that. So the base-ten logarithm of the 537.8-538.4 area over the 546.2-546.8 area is -0.03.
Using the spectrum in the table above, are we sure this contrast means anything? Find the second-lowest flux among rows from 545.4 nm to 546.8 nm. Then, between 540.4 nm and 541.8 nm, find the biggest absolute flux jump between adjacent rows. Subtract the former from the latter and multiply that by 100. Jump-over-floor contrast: -803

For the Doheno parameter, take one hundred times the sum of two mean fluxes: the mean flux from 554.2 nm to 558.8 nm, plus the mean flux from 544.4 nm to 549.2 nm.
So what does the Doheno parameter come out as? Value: 1715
